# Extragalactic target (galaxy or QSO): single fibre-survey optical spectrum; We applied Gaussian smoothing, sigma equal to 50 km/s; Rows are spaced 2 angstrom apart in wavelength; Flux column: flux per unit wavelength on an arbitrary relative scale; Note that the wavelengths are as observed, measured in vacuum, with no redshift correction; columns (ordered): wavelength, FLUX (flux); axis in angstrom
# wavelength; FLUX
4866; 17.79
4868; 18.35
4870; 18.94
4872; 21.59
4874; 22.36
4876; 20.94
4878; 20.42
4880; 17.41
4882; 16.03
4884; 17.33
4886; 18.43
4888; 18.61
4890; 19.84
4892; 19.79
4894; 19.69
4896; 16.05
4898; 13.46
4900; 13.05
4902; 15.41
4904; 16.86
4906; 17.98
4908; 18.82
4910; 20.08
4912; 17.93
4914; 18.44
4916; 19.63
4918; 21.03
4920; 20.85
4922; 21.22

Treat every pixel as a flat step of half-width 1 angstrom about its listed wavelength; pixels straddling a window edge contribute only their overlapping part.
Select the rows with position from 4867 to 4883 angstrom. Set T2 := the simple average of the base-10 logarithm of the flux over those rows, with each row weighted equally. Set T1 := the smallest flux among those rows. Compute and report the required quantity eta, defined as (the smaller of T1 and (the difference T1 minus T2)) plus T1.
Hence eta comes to 30.8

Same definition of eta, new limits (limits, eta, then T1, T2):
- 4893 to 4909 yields 24.9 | 13.05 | 1.211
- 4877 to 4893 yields 30.8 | 16.03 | 1.265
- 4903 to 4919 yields 32.4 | 16.86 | 1.274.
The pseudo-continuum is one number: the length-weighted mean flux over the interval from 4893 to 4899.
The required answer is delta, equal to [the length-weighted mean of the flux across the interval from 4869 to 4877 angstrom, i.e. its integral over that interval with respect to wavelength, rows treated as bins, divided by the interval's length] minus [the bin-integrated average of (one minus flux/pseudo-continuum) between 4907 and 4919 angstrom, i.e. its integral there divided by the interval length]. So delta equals 21.1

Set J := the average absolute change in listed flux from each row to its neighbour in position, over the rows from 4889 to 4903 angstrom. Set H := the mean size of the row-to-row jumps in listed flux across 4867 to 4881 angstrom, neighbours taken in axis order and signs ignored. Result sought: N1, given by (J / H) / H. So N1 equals 0.68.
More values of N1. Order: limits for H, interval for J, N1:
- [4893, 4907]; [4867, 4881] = 0.40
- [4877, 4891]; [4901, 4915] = 0.65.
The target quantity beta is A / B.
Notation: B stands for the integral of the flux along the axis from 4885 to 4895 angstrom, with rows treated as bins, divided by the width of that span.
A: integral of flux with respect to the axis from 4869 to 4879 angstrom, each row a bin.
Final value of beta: 11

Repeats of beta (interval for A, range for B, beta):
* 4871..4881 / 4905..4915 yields 11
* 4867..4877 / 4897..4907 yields 13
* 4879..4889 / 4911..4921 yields 9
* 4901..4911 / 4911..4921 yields 9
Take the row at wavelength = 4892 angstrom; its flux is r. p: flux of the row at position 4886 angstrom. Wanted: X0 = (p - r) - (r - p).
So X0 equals -3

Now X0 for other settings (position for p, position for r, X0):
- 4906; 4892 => -4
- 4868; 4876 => -5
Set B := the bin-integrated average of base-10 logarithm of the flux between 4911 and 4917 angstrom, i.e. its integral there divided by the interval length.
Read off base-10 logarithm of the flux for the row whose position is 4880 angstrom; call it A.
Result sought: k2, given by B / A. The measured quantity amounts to 1.02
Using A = 1.24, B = 1.27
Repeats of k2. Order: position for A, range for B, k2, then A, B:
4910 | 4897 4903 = 0.88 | 1.30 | 1.14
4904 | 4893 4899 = 0.99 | 1.23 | 1.21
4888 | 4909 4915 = 1.00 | 1.27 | 1.27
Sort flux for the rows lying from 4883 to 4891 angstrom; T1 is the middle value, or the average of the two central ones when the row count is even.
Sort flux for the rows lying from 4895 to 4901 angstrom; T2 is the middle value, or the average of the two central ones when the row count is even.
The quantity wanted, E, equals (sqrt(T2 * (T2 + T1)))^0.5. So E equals 4.55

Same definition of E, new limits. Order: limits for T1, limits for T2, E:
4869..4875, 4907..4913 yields 5.25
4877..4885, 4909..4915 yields 5.07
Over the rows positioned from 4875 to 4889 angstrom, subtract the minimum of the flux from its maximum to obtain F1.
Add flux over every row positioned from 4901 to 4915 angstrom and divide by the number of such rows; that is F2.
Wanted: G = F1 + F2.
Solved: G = 22.8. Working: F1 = 5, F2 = 17.9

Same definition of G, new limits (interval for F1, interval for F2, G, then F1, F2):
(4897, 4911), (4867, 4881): 27.0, 7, 20.0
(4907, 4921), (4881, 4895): 21.6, 3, 18.5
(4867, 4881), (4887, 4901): 22.2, 5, 17.2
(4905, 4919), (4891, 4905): 19.4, 3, 16.3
